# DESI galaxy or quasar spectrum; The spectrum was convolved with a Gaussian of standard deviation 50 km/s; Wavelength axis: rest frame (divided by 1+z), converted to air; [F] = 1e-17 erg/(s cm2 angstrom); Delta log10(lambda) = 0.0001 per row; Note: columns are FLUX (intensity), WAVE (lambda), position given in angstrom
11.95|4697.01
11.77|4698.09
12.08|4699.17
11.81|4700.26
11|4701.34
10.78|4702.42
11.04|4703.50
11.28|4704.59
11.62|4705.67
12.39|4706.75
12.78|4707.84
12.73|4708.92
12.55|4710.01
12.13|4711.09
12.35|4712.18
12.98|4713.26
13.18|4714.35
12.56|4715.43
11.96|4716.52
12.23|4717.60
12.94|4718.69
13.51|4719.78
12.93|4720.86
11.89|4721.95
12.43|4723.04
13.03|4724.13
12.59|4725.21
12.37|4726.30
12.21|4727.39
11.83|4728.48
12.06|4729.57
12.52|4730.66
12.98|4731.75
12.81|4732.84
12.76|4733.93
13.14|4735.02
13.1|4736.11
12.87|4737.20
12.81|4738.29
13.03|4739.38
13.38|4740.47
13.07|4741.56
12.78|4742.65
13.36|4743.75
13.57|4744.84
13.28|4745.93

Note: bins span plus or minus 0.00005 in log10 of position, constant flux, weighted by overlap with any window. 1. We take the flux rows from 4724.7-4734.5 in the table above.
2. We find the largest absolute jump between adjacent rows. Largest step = 0.46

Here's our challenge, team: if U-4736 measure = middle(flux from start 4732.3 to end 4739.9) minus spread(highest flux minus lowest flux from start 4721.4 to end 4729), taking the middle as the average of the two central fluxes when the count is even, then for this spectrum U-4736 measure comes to 11.67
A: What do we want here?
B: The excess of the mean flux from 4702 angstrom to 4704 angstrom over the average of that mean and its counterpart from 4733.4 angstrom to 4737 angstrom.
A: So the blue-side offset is -1.0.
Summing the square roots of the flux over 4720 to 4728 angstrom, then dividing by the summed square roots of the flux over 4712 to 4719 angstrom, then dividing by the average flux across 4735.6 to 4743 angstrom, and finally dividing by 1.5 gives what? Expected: 0.0510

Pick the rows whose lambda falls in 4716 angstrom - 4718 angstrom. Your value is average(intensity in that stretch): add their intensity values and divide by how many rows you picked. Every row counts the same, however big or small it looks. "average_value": 12.1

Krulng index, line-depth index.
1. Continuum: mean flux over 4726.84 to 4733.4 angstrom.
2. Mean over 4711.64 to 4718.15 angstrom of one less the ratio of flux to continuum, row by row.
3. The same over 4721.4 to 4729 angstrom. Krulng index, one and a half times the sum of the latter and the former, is -0.01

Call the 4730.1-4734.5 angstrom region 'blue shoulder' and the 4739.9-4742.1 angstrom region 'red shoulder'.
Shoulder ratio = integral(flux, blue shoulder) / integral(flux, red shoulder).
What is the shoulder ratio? 1.9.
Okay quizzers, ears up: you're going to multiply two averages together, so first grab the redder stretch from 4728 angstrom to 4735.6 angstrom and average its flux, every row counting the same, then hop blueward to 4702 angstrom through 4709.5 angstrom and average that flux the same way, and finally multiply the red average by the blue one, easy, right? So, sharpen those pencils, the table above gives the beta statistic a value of 149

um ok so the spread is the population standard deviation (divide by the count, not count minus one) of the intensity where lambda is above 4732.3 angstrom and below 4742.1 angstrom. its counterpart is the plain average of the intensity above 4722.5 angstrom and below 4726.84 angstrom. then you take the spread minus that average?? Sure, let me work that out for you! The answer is -12.4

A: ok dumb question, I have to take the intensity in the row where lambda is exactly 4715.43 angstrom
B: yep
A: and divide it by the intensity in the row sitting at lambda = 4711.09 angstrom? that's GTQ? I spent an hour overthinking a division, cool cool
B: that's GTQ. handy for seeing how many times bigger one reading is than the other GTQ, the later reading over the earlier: 1.04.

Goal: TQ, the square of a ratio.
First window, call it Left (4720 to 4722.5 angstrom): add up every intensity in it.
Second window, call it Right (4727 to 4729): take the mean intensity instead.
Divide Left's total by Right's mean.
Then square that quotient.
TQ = 4.3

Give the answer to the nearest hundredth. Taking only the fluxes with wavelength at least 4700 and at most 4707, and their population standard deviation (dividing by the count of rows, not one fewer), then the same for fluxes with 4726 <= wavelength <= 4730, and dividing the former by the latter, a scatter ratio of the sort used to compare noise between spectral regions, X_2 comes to 2.61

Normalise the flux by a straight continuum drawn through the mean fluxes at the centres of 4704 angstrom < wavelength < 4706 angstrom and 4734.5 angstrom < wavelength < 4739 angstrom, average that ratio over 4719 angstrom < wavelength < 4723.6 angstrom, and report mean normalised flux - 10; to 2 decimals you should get -8.96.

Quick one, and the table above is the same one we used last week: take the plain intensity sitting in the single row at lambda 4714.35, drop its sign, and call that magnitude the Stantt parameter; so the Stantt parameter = 13.18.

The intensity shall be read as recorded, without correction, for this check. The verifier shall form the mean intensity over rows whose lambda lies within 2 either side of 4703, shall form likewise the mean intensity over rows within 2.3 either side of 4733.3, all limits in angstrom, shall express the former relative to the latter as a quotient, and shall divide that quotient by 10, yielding 0.085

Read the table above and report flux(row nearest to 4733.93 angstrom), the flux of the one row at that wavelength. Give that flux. 12.76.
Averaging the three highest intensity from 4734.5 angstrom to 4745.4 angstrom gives 13.4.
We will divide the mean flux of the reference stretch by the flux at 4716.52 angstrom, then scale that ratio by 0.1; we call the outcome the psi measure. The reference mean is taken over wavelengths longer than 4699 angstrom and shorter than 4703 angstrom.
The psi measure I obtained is 0.095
